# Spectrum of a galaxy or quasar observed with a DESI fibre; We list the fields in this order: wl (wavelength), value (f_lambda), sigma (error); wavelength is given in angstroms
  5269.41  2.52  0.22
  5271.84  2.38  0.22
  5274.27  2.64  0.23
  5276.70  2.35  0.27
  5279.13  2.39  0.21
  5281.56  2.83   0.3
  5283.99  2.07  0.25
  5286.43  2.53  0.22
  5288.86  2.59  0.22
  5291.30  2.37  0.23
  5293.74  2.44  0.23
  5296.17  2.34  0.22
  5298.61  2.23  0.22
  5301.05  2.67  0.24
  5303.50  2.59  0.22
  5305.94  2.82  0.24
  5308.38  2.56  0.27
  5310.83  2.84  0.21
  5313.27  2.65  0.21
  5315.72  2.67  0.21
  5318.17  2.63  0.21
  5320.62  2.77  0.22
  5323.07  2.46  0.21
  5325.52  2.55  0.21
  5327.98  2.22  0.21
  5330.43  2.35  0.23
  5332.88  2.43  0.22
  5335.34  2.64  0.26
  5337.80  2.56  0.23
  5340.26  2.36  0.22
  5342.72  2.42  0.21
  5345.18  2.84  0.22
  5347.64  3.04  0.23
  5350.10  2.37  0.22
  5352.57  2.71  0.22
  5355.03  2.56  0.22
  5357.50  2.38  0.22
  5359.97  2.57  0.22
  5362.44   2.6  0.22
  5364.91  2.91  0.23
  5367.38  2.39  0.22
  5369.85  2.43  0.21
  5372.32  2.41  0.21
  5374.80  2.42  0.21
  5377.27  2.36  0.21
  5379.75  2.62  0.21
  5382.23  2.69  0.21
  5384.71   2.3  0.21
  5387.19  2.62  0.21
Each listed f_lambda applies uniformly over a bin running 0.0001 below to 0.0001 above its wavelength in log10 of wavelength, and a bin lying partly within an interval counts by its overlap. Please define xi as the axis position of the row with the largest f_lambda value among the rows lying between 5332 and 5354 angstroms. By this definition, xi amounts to 5347.64 angstroms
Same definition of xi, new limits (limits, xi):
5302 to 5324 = 5310.83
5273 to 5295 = 5281.56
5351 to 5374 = 5364.91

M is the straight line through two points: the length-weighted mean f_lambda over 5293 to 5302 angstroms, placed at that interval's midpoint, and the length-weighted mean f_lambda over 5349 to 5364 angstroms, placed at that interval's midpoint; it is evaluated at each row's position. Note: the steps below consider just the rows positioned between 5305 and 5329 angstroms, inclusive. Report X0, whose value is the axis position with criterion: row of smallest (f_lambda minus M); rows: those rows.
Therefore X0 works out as 5327.98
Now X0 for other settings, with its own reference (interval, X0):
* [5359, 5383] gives 5377.27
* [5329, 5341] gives 5340.26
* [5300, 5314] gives 5308.38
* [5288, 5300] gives 5298.61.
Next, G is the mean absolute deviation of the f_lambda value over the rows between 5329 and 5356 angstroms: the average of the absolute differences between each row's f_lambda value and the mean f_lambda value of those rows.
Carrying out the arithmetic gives 0.17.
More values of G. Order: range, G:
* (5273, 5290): 0.18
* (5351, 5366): 0.13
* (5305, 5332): 0.15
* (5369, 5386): 0.11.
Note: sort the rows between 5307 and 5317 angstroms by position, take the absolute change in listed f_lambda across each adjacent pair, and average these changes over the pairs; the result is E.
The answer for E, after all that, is 0.16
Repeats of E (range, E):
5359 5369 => 0.29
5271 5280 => 0.20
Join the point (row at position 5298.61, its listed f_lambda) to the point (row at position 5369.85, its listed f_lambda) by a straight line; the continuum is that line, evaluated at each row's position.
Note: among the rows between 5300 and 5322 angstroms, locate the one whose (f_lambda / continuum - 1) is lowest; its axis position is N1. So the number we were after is 5308.38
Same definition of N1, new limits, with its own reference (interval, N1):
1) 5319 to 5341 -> 5327.98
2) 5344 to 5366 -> 5357.50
